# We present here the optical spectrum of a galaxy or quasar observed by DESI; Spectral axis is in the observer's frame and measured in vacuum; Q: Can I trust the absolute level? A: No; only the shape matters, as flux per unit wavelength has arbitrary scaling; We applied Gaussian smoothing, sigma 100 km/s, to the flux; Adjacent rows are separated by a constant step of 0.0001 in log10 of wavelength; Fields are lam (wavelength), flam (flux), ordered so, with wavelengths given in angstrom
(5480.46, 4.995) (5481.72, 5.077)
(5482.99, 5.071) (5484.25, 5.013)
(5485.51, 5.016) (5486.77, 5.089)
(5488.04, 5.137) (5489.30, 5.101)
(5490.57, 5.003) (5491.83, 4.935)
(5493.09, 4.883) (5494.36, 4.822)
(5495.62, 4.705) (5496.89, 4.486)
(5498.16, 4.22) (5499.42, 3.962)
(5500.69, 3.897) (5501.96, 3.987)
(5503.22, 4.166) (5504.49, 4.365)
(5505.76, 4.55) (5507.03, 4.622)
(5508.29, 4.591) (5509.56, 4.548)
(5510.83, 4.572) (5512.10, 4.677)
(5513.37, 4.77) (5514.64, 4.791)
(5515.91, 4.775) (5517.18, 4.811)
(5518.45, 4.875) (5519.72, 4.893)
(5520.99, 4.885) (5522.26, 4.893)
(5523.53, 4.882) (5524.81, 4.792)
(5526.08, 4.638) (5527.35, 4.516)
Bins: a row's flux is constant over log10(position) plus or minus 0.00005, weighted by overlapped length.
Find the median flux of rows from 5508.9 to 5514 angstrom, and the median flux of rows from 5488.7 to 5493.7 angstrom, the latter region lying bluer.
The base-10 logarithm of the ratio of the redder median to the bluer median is -0.031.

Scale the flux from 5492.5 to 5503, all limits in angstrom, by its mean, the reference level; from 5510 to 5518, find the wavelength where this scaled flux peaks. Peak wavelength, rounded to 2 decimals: 5517.18 angstrom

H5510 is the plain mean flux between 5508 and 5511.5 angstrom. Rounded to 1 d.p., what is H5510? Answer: 4.6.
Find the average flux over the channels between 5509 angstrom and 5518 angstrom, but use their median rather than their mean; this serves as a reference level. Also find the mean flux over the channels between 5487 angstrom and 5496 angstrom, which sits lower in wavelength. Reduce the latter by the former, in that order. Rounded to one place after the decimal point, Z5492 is 0.2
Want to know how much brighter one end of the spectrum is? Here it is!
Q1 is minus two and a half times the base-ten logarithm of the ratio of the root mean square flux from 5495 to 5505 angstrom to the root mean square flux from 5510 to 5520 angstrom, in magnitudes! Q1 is 0.13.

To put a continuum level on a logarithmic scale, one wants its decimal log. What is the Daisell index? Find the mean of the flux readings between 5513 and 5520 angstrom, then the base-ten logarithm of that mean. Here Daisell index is 0.683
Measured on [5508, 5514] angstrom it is 0.666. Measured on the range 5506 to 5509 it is 0.663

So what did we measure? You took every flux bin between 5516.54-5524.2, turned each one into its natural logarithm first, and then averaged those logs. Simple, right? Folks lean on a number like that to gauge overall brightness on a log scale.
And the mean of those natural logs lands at 1.58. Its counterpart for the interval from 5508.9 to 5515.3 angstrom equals 1.54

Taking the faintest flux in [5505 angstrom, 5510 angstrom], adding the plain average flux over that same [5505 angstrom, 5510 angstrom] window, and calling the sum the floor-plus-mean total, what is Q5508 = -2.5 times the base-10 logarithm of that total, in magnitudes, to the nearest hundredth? -2.40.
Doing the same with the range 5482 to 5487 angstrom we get -2.51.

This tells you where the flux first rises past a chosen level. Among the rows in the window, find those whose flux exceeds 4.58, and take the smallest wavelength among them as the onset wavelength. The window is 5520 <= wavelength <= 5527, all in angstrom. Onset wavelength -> 5520.99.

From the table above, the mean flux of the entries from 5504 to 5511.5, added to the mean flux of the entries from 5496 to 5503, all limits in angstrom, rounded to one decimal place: 8.7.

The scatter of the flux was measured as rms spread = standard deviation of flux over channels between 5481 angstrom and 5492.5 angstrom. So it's 0.06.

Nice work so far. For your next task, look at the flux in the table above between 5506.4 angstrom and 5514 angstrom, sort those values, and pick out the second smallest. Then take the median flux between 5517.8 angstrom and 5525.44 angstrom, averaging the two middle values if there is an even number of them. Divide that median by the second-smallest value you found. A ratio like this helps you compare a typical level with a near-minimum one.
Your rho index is 1.07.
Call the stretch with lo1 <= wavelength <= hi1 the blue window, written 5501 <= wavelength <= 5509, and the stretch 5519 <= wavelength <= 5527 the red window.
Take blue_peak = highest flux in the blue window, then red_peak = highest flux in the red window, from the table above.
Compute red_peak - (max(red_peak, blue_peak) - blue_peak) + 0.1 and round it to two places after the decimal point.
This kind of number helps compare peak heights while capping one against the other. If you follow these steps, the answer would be 4.72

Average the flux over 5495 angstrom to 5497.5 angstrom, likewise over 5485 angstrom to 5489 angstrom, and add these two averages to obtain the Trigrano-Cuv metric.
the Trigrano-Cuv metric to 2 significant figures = 9.7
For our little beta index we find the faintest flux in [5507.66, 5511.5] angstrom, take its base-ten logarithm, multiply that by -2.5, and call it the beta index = -1.64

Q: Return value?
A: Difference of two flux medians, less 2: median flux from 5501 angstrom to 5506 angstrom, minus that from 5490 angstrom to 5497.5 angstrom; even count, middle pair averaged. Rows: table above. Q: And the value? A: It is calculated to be -2.6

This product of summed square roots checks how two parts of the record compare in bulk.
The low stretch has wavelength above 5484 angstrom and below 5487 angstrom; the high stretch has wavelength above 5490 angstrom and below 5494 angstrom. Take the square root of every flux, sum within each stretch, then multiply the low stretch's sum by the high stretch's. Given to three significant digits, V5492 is 44.9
